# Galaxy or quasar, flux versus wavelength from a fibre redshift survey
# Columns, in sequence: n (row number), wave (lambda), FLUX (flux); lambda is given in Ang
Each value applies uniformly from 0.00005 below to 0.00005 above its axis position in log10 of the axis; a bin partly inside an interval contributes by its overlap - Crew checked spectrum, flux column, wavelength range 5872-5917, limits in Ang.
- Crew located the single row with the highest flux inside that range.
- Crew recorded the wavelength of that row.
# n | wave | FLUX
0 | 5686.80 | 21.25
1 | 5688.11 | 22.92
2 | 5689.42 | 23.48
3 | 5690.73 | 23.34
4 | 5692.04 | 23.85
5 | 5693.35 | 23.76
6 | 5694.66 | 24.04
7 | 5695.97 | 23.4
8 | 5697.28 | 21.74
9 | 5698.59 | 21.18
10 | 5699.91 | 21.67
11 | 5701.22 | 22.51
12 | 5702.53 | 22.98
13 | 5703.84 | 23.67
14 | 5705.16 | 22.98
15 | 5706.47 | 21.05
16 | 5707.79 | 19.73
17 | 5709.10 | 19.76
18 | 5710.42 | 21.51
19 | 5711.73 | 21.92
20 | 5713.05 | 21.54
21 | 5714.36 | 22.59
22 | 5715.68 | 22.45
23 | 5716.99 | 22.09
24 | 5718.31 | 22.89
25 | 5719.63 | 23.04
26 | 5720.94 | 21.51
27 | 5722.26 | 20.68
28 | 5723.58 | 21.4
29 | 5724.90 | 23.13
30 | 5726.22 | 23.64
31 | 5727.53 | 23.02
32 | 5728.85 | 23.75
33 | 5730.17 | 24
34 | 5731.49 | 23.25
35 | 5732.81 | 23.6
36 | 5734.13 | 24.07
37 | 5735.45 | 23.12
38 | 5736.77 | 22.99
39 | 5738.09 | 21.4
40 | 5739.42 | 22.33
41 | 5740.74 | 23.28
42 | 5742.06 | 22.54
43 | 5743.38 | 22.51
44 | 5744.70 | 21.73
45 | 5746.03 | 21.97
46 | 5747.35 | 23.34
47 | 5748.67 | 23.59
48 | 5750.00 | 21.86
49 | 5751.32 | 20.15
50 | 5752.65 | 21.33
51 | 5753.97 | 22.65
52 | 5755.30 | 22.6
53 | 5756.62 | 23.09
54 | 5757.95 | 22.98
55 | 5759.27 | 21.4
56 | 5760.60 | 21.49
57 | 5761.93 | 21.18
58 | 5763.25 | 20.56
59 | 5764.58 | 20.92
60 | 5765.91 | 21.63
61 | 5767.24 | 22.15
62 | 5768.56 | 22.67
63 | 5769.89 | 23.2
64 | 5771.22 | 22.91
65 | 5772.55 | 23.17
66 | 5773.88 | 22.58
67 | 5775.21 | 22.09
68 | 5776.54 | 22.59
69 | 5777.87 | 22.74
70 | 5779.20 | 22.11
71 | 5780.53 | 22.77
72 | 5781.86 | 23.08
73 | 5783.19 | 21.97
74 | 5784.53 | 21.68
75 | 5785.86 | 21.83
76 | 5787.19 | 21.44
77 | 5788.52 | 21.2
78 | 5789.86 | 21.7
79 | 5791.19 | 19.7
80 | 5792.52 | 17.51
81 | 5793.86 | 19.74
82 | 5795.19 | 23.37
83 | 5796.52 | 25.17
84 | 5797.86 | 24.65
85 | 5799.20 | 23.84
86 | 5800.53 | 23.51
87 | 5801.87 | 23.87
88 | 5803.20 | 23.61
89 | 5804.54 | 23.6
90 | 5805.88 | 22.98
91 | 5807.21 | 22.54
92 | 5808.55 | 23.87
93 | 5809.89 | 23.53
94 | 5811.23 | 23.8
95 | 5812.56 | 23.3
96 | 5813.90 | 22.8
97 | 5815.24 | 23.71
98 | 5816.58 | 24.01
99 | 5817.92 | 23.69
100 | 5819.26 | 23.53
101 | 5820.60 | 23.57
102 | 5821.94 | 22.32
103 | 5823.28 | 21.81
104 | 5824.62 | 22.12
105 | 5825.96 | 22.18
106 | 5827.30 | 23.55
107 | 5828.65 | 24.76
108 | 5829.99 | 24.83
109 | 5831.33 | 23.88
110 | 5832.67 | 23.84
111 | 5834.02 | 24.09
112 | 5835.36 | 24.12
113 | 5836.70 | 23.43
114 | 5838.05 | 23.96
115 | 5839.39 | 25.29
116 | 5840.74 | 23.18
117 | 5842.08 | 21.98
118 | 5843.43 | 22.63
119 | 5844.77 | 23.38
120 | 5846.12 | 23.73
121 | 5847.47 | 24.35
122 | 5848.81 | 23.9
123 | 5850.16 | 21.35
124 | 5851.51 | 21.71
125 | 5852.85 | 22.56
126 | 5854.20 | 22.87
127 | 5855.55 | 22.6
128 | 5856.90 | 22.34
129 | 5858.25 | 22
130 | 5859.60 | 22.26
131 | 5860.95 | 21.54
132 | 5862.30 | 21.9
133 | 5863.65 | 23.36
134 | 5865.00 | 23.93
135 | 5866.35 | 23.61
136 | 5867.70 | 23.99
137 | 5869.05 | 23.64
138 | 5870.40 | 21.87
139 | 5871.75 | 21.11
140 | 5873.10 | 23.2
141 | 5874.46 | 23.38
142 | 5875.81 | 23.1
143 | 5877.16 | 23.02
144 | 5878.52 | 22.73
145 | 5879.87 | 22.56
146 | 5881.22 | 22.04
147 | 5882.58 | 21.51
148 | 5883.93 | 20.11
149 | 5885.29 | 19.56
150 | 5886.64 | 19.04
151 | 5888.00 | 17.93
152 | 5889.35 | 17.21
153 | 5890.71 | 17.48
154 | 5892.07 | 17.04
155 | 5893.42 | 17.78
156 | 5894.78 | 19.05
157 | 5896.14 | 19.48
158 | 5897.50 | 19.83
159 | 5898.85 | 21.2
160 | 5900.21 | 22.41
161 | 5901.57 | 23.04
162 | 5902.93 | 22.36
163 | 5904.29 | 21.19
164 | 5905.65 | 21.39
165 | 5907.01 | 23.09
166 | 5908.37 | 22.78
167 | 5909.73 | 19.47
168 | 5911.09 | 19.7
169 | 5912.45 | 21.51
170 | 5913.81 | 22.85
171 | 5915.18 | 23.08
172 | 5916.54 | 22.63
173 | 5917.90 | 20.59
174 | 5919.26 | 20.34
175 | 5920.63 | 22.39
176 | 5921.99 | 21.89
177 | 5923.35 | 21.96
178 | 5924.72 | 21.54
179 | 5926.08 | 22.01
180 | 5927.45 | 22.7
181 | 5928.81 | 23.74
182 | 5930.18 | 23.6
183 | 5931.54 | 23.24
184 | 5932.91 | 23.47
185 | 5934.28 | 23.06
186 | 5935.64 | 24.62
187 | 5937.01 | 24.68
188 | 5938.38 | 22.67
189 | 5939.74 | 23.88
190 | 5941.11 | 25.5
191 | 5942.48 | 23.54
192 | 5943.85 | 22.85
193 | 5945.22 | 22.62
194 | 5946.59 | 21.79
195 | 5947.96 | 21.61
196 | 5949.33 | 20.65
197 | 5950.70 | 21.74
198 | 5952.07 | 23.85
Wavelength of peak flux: 5874.46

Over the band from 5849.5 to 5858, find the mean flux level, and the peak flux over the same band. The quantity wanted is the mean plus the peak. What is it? 45.1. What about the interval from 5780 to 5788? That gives 45.2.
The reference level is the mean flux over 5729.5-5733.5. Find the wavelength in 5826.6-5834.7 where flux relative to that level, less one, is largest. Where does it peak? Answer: 5829.99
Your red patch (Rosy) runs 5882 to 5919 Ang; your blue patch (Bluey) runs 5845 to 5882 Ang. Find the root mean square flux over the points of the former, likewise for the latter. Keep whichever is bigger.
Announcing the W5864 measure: 22.8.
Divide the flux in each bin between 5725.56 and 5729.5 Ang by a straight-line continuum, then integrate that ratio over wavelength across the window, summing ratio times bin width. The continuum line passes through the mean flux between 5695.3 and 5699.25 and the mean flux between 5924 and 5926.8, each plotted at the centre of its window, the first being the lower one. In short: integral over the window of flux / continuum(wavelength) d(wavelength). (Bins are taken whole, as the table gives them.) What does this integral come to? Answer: 4.2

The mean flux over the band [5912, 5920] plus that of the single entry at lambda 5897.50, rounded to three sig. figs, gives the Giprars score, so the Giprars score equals 41.7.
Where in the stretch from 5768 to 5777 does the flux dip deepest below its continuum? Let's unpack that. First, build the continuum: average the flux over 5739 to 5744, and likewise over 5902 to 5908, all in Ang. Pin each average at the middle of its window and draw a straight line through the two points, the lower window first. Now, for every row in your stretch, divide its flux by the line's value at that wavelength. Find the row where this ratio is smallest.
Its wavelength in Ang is 5775.21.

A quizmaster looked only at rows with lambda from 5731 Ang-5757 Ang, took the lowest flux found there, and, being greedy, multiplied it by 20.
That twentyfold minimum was 403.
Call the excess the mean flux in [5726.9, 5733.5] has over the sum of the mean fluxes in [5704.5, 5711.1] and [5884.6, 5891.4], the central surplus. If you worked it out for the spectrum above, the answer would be -16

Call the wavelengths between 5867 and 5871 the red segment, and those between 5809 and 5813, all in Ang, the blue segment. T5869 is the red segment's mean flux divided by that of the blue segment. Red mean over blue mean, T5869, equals 0.98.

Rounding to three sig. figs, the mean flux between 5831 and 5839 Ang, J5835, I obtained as 23.9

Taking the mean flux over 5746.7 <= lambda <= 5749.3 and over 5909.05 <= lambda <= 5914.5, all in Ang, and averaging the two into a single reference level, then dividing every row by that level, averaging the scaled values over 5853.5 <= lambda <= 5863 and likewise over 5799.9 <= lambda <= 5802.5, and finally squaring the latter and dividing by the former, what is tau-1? 1.14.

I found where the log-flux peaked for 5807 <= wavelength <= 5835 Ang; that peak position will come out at 5829.99 Ang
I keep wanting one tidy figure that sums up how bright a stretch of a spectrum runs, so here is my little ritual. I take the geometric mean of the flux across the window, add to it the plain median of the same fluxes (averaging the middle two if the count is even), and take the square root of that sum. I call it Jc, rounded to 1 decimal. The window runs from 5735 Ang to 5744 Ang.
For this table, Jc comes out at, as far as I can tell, 6.7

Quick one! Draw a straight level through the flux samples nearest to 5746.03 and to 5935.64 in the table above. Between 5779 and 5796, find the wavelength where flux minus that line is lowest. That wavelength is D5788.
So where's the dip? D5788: 5792.52 Ang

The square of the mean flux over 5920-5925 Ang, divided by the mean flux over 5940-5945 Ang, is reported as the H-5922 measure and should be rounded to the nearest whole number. 20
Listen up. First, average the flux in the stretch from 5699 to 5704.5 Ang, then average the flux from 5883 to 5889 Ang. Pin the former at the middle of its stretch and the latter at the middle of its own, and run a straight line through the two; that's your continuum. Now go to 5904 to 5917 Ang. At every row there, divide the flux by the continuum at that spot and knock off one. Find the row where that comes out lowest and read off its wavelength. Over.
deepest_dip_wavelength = 5909.73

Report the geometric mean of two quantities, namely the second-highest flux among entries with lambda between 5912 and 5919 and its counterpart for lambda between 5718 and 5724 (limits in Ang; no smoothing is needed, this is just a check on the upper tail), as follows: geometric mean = 22.9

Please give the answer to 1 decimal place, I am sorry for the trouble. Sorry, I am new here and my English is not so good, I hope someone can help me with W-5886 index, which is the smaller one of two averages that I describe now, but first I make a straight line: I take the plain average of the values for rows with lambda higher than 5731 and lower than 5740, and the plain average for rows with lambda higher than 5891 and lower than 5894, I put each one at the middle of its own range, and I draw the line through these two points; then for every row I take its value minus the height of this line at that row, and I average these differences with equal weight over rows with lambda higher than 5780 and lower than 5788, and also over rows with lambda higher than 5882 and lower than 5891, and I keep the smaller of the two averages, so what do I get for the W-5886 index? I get 0.9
